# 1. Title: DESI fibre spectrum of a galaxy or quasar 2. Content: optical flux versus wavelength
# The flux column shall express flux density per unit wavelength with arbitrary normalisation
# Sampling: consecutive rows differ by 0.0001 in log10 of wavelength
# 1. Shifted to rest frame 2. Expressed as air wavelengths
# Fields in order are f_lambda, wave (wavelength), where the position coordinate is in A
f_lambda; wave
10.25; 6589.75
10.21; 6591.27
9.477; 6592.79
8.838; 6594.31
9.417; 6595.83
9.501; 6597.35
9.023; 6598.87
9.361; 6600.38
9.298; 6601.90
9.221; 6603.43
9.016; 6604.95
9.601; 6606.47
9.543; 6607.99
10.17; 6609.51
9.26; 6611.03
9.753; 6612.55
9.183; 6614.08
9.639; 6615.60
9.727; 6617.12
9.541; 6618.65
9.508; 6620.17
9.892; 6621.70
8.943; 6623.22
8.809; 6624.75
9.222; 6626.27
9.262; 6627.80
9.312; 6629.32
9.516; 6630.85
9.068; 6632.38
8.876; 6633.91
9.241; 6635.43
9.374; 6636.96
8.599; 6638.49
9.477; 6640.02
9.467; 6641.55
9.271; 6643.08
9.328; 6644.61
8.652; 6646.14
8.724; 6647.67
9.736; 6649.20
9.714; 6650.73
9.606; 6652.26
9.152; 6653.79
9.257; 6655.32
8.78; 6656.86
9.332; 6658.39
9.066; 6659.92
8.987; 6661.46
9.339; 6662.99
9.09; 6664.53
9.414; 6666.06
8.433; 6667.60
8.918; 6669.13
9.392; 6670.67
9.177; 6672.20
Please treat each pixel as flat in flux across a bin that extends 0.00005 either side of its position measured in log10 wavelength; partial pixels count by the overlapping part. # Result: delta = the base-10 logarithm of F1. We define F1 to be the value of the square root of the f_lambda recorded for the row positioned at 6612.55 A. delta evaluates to 0.495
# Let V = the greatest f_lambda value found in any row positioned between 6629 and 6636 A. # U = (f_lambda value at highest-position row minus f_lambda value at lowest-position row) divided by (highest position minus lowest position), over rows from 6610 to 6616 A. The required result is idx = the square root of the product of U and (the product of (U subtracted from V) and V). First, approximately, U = 0.083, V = 9.516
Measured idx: 2.73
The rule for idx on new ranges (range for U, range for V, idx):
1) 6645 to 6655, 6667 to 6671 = 2.39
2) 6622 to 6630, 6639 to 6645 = 2.32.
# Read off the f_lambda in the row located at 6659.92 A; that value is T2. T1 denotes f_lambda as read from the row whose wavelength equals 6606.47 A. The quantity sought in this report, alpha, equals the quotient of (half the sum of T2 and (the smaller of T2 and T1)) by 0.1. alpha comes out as 90.7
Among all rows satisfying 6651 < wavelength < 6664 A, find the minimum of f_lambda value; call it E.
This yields 8.78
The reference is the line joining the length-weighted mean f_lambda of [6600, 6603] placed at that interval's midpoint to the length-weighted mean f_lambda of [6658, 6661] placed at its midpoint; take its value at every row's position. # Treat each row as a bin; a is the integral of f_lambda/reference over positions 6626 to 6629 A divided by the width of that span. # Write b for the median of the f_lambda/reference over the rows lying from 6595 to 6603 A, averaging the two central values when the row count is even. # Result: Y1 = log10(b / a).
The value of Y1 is 0.002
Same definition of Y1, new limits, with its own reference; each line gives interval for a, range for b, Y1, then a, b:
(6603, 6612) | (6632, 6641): -0.013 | 1.02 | 0.99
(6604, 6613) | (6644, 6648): -0.035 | 1.03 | 0.95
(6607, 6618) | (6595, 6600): -0.011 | 1.04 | 1.01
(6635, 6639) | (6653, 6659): 0.008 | 0.99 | 1.00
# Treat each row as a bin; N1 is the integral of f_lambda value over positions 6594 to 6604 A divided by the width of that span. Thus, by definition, 9.25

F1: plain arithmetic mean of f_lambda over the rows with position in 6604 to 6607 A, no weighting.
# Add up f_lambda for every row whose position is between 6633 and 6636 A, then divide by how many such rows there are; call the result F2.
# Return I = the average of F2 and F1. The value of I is 9.18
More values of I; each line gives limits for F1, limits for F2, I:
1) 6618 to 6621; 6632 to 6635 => 9.25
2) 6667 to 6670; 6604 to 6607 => 8.99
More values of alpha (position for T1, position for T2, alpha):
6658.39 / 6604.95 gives 90.2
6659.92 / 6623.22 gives 89.4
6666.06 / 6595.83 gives 94.2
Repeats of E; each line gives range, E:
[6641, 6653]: 8.652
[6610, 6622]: 9.183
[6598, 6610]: 9.016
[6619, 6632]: 8.809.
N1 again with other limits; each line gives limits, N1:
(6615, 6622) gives 9.64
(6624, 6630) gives 9.16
